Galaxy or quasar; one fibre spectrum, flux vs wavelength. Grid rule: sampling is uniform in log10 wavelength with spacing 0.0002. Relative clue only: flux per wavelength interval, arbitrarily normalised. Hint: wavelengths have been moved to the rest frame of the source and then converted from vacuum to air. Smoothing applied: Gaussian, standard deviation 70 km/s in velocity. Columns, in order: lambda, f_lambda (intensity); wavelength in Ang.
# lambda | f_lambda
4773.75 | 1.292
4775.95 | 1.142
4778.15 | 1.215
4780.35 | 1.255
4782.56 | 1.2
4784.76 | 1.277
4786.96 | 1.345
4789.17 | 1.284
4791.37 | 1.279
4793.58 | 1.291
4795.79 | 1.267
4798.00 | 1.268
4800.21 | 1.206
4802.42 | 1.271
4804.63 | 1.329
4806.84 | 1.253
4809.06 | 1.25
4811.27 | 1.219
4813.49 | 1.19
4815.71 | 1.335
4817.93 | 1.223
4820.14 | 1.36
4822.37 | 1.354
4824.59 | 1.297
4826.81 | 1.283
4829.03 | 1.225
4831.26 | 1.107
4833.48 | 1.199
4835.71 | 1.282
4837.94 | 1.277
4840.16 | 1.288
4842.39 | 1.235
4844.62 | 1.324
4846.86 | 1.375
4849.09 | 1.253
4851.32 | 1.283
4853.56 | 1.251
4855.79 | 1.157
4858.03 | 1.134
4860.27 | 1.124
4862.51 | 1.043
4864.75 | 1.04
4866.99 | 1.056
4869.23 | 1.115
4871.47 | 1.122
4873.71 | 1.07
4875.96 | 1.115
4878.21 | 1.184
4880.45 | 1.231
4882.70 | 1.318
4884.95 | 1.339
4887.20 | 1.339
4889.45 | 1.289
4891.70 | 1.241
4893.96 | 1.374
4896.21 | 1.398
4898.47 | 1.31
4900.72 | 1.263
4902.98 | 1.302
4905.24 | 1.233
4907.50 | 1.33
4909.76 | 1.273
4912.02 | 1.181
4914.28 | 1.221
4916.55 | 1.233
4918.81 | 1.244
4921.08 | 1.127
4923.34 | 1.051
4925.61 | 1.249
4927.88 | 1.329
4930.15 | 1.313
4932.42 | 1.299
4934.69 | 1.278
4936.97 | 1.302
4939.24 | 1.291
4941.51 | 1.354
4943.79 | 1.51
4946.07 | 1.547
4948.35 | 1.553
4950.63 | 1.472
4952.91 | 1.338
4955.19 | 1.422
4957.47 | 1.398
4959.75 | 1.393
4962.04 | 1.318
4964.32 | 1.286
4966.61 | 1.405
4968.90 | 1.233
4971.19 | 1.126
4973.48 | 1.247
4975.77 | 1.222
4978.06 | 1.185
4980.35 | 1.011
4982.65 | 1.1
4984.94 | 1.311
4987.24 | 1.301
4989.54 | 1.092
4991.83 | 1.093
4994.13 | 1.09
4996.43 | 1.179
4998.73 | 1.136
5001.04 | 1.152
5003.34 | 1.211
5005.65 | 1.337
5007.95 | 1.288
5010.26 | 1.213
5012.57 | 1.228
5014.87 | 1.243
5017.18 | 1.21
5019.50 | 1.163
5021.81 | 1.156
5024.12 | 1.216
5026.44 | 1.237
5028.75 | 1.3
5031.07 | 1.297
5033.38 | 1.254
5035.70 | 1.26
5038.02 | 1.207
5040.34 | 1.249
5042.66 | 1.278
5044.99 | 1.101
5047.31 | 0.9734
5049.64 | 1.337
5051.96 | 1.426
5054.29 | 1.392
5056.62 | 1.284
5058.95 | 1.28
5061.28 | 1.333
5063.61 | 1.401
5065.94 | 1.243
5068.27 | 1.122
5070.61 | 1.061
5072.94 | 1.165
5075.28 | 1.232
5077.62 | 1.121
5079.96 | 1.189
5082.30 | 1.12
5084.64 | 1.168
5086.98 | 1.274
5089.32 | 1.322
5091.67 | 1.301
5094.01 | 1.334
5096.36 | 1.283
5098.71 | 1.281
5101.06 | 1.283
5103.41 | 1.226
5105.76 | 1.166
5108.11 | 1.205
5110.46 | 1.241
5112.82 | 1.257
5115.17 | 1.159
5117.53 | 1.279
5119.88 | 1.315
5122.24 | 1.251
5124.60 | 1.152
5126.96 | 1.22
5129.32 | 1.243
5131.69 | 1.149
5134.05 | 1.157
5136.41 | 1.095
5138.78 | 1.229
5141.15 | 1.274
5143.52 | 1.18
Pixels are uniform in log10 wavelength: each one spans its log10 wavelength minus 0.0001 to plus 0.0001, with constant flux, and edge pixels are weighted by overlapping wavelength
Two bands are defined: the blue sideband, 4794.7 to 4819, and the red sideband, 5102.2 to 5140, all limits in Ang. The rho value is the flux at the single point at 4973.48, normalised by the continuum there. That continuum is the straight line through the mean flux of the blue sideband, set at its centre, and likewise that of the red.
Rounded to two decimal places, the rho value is 1.01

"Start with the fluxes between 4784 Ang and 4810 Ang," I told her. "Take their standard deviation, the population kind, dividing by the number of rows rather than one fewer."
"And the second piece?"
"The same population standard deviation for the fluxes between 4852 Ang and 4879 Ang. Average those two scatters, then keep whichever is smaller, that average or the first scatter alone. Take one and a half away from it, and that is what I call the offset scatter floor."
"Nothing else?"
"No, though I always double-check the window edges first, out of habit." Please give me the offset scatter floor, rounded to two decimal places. -1.47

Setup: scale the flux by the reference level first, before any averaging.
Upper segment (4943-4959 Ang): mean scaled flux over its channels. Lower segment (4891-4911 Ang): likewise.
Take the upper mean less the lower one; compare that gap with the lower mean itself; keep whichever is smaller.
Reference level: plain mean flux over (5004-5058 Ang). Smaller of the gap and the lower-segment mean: 0.13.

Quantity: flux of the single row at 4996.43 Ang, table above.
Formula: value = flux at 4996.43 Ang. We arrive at 1.179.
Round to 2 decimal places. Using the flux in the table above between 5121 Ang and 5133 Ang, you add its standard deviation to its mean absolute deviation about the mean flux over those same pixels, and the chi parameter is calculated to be 0.09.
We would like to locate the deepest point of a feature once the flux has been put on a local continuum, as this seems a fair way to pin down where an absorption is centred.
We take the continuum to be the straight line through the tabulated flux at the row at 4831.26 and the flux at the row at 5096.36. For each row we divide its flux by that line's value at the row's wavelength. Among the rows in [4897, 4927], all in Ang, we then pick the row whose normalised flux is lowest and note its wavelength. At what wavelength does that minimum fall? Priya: 4923.34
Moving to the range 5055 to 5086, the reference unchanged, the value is 5070.61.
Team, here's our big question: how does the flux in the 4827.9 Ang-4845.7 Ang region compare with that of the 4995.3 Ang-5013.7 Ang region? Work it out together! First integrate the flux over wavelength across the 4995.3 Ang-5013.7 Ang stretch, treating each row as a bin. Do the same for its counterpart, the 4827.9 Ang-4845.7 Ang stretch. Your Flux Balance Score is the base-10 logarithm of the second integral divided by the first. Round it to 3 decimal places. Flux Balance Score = -0.006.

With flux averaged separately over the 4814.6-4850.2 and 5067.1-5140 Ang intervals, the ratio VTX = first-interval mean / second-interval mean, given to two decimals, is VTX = 1.05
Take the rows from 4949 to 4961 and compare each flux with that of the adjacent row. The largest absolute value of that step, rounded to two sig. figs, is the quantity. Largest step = 0.13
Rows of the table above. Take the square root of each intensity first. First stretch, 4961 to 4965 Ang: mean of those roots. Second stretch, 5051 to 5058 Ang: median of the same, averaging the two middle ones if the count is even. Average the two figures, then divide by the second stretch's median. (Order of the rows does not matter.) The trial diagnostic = 0.98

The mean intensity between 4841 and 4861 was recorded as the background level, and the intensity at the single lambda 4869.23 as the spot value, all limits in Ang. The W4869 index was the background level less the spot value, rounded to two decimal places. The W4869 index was 0.12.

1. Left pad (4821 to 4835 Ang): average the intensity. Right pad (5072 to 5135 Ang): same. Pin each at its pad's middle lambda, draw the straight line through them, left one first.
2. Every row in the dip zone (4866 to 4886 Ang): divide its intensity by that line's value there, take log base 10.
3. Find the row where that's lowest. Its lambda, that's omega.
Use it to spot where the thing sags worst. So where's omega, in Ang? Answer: 4866.99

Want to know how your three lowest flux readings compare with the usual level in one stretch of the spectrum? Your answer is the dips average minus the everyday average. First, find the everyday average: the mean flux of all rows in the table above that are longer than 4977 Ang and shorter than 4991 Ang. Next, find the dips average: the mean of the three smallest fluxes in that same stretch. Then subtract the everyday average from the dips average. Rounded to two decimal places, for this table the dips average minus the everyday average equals -0.10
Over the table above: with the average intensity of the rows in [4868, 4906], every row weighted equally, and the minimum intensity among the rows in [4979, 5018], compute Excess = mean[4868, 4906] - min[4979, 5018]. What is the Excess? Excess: 0.24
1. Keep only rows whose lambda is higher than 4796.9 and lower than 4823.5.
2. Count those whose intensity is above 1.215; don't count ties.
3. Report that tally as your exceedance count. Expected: 10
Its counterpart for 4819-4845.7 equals 10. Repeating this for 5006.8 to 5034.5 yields 8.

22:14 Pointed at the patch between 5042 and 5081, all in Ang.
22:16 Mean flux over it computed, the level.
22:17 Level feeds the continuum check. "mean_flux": 1.23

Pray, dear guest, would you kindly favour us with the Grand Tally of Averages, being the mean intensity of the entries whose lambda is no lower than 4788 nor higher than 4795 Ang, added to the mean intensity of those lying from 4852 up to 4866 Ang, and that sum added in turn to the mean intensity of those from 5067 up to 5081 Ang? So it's 3.56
